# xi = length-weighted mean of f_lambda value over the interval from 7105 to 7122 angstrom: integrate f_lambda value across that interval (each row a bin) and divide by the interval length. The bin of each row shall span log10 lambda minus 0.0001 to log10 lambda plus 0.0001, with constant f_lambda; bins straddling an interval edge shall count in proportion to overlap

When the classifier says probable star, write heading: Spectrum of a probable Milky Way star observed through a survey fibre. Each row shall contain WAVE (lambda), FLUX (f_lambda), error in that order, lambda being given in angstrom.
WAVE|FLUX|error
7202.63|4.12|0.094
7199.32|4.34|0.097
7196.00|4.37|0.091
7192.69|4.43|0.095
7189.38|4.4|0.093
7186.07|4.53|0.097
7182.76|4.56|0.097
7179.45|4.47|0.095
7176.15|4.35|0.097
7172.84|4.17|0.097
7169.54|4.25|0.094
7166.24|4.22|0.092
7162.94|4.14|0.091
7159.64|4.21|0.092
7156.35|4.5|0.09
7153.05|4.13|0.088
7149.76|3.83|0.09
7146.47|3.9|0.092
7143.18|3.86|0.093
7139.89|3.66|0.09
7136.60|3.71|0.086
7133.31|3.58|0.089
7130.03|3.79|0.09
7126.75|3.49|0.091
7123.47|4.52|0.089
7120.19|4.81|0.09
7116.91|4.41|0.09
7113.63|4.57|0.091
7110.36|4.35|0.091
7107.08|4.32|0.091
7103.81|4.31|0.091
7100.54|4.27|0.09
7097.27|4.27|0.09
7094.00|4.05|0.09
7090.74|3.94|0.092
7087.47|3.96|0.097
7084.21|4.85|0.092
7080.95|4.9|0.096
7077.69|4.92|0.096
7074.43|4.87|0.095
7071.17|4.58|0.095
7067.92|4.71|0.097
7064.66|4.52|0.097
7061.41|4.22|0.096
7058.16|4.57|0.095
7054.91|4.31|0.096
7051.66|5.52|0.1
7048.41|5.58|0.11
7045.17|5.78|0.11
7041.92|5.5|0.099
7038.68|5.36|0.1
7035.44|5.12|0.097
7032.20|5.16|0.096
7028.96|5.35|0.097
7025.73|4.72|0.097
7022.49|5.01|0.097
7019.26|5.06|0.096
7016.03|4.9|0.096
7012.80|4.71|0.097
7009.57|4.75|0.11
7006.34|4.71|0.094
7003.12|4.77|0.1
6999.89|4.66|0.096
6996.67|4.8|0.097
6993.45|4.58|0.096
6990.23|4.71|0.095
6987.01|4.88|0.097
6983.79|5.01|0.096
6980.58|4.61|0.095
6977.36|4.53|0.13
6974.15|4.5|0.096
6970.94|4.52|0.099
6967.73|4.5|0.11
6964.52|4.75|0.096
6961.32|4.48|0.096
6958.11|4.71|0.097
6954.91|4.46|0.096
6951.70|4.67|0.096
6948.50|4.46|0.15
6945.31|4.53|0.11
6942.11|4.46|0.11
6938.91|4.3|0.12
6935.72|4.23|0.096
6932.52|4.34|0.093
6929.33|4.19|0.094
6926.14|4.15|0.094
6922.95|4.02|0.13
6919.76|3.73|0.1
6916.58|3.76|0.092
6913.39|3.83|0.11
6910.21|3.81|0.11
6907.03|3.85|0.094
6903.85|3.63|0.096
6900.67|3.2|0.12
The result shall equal 4.49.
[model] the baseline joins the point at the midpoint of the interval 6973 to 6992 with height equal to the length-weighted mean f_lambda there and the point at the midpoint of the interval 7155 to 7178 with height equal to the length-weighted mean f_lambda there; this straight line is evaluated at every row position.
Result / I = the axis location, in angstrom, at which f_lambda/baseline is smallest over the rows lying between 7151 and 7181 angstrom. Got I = 7153.05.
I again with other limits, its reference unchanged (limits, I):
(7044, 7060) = 7054.91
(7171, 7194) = 7172.84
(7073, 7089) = 7087.47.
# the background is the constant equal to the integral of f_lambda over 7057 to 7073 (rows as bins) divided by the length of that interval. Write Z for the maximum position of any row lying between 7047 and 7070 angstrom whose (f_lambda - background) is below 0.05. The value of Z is 7064.66 angstrom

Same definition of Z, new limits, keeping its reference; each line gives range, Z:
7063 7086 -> 7064.66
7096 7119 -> 7116.91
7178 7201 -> 7199.32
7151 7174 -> 7172.84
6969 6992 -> 6977.36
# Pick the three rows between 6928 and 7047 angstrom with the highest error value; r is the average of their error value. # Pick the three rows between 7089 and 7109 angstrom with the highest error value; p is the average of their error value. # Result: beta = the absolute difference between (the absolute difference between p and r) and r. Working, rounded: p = 0.091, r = 0.133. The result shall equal 0.091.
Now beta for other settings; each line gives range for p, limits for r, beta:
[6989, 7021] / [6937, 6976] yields 0.102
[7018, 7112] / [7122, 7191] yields 0.087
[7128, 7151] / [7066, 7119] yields 0.092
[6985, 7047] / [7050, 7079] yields 0.089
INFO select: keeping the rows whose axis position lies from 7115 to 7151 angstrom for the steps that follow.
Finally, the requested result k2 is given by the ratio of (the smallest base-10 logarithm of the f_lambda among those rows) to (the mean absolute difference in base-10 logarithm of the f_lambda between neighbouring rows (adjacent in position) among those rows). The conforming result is 18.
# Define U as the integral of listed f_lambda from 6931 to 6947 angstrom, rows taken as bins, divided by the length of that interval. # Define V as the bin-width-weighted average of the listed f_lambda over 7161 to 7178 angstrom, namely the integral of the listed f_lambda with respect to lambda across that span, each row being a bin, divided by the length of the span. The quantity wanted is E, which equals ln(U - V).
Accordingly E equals -1.9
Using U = 4.4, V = 4.2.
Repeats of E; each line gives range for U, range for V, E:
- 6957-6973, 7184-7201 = -1.8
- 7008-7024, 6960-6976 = -1.1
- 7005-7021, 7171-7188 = -0.9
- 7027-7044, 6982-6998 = -0.7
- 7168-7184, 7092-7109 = -2.2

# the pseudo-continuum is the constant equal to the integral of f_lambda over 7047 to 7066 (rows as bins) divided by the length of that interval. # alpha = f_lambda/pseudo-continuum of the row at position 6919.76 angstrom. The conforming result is 0.78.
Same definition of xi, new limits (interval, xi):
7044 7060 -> 5.12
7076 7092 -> 4.53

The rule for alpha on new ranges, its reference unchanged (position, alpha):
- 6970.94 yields 0.95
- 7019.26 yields 1.06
